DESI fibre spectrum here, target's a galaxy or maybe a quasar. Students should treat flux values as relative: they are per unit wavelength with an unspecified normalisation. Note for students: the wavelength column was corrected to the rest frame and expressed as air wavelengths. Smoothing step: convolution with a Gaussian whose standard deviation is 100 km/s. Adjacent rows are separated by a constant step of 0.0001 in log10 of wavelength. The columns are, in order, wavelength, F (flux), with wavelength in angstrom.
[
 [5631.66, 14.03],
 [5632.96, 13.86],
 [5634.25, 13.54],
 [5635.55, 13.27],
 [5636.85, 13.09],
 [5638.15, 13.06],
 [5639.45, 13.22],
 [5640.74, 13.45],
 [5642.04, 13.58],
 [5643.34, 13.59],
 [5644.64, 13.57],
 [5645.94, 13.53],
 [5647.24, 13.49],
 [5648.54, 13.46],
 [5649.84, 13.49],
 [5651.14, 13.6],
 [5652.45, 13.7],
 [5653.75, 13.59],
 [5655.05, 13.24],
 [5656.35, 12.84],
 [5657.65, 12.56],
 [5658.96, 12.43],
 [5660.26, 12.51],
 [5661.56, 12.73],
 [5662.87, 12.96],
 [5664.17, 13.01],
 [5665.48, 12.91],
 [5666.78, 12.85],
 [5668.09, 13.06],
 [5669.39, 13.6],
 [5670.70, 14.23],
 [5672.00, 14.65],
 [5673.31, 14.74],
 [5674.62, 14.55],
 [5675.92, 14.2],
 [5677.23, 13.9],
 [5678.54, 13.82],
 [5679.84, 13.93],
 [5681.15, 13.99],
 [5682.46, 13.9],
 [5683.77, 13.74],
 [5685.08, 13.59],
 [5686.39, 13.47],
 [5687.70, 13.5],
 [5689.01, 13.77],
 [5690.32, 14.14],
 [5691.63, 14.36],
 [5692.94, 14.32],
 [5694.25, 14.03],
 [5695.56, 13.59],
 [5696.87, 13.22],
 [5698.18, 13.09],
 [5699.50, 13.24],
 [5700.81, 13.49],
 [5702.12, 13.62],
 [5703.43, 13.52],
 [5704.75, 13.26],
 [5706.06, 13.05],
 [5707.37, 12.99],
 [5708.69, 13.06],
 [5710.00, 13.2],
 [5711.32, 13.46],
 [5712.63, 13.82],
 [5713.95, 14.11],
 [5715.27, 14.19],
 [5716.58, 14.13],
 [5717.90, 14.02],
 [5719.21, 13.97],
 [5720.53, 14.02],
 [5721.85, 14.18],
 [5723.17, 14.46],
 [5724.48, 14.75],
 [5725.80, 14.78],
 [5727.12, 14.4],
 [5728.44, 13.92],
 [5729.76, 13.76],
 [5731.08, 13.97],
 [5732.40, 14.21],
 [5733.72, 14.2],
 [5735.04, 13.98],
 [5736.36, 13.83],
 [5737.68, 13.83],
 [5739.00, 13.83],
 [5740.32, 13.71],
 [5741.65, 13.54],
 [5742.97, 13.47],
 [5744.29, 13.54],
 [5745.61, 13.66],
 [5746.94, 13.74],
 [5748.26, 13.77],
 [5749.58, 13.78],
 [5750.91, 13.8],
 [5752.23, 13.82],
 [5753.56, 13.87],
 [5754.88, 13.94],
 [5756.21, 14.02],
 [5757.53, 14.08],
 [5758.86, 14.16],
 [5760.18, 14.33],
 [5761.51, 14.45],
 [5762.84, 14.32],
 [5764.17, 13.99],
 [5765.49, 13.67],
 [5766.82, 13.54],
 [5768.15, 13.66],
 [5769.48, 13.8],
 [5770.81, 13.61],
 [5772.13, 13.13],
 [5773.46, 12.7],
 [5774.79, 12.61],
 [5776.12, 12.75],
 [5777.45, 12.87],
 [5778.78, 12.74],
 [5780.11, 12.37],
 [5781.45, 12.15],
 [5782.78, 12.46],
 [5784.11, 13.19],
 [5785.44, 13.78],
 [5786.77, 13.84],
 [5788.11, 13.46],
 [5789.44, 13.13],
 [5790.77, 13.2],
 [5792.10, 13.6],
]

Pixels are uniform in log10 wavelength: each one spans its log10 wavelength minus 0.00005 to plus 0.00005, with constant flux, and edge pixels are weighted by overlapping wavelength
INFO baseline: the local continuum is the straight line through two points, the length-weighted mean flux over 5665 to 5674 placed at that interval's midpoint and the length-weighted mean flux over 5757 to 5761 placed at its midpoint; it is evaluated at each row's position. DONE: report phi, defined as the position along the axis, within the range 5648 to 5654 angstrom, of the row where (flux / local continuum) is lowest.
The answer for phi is 5648.54 angstrom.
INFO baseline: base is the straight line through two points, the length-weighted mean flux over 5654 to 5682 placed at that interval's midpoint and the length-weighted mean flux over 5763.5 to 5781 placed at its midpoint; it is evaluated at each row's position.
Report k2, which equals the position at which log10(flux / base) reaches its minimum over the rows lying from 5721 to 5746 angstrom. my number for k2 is 5742.97 angstrom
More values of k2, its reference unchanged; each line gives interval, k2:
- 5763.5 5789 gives 5781.45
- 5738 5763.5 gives 5742.97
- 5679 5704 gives 5698.18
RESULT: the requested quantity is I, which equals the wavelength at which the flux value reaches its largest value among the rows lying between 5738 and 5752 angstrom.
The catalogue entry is 5739.00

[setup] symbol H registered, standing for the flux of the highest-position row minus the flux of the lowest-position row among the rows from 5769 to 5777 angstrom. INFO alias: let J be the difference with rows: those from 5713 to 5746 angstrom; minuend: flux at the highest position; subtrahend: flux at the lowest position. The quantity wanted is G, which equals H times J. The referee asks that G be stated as 0.5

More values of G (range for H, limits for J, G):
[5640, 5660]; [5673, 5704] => 1.2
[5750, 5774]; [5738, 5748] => 0.1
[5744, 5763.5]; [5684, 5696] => 0.0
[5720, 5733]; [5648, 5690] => 0.1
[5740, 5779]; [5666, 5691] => -1.3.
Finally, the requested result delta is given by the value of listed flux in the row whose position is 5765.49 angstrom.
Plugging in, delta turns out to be 13.67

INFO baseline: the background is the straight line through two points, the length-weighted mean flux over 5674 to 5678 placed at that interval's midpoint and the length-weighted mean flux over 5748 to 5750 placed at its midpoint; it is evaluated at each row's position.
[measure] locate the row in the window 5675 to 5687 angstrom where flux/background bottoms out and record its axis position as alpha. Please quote 5686.39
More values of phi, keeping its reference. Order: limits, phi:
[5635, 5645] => 5638.15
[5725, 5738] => 5729.76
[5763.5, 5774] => 5773.46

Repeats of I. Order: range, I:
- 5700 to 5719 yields 5715.27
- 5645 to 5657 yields 5652.45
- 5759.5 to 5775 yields 5761.51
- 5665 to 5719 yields 5673.31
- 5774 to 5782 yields 5777.45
